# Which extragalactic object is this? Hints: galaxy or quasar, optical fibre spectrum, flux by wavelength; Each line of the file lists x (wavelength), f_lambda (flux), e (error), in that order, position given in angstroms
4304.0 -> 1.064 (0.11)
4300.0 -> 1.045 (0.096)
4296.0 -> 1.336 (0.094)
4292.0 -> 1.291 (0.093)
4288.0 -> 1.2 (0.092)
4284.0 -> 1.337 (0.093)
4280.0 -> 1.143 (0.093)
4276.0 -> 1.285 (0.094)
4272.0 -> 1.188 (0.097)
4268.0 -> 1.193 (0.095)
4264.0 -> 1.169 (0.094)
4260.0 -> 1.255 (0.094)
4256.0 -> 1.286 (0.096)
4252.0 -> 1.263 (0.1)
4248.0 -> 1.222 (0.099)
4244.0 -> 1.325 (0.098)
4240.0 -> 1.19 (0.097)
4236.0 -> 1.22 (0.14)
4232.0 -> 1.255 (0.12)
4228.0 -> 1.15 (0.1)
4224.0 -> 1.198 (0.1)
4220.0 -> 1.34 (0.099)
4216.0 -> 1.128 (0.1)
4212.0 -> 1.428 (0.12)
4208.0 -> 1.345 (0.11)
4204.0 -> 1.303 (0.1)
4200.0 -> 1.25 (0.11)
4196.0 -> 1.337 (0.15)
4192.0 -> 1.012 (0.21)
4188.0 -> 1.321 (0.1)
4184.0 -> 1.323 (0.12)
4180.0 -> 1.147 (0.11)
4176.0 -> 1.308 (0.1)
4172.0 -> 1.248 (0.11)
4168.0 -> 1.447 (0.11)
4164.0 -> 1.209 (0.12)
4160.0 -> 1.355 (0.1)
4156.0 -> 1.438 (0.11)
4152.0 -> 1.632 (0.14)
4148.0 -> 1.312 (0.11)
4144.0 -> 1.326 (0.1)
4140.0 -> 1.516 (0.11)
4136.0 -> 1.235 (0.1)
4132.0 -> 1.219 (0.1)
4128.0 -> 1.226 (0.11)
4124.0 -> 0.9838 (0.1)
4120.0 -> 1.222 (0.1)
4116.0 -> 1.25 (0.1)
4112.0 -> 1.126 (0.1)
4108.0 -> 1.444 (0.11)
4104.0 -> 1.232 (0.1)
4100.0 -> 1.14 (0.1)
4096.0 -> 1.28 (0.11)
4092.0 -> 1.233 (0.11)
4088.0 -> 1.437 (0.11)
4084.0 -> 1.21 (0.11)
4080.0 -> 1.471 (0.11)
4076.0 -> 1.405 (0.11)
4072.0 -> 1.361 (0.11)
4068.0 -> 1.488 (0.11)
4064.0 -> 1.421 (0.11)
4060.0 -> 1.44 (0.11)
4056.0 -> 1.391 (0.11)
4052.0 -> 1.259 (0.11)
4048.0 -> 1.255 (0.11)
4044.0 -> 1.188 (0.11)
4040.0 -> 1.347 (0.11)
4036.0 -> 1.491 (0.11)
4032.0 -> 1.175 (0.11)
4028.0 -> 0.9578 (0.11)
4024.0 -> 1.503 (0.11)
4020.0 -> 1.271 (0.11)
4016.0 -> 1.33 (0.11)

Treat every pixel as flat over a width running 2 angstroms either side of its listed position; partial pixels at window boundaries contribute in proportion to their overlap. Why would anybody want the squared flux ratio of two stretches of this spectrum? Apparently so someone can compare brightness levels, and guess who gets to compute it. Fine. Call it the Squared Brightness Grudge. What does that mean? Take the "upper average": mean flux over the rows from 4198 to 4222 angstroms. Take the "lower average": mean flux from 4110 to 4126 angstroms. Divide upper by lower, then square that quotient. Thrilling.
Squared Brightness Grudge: 1.29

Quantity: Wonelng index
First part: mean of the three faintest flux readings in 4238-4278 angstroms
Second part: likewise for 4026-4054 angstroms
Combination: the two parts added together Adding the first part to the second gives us 2.29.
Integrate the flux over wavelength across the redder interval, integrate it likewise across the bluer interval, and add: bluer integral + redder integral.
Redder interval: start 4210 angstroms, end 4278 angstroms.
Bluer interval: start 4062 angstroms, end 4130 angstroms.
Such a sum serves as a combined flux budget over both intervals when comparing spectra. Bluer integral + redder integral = 172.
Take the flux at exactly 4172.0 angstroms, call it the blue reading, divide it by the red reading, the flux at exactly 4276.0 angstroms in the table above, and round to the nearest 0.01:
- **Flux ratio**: 0.97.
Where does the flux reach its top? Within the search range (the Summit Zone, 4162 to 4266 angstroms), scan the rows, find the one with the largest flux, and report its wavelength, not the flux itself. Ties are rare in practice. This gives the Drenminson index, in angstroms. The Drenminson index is 4168.0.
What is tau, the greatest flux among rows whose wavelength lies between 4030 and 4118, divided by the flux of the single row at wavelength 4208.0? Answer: 1.109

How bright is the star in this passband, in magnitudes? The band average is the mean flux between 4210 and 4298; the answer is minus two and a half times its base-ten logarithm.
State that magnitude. -0.238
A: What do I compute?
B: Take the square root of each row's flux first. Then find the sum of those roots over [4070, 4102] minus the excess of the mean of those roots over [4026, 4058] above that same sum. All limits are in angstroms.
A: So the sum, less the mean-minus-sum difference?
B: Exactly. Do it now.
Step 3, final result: 17.2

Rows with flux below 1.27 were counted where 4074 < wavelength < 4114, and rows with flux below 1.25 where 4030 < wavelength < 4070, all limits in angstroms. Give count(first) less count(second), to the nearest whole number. 3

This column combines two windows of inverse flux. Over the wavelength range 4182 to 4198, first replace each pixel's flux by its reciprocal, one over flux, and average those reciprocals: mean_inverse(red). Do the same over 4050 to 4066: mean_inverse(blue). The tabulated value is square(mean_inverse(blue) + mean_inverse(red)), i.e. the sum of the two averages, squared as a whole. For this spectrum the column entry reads 2.37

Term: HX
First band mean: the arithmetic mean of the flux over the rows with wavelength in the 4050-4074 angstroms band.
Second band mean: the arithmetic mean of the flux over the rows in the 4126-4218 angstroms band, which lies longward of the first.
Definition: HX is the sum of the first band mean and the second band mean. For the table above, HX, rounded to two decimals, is 2.70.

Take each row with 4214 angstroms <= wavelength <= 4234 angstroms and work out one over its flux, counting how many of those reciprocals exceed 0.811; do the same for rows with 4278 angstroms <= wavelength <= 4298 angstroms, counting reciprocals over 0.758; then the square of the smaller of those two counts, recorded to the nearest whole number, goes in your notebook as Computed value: 9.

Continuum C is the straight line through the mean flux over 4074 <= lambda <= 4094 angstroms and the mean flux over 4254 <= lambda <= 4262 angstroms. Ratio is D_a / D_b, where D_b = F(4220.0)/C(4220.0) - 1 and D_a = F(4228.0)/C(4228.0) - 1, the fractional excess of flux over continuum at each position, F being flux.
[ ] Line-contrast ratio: -2.6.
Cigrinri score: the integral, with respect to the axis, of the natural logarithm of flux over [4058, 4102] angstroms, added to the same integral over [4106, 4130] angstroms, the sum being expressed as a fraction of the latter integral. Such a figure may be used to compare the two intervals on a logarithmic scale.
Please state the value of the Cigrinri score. 4.0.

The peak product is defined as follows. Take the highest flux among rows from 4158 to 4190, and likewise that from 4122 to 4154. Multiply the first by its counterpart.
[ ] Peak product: 2.4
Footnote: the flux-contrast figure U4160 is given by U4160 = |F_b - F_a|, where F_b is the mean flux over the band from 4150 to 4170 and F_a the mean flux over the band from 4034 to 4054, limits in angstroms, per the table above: 0.11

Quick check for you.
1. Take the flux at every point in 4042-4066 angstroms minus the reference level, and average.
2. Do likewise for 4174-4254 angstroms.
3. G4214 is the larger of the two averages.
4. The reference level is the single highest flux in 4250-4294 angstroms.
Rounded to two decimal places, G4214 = -0.01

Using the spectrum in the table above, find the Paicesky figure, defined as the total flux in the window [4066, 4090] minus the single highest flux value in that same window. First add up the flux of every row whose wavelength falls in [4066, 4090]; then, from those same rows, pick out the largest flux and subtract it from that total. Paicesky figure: 6.9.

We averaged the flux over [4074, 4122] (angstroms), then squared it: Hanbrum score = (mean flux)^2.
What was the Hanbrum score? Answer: 1.66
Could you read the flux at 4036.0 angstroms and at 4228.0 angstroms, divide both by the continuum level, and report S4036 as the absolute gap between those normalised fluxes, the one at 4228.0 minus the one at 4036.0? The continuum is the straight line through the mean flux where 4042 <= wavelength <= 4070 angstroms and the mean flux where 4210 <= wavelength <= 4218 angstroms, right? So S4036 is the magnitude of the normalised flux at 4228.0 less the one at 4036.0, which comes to 0.19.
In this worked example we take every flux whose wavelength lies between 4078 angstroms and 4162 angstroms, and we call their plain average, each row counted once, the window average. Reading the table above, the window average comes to 1.30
